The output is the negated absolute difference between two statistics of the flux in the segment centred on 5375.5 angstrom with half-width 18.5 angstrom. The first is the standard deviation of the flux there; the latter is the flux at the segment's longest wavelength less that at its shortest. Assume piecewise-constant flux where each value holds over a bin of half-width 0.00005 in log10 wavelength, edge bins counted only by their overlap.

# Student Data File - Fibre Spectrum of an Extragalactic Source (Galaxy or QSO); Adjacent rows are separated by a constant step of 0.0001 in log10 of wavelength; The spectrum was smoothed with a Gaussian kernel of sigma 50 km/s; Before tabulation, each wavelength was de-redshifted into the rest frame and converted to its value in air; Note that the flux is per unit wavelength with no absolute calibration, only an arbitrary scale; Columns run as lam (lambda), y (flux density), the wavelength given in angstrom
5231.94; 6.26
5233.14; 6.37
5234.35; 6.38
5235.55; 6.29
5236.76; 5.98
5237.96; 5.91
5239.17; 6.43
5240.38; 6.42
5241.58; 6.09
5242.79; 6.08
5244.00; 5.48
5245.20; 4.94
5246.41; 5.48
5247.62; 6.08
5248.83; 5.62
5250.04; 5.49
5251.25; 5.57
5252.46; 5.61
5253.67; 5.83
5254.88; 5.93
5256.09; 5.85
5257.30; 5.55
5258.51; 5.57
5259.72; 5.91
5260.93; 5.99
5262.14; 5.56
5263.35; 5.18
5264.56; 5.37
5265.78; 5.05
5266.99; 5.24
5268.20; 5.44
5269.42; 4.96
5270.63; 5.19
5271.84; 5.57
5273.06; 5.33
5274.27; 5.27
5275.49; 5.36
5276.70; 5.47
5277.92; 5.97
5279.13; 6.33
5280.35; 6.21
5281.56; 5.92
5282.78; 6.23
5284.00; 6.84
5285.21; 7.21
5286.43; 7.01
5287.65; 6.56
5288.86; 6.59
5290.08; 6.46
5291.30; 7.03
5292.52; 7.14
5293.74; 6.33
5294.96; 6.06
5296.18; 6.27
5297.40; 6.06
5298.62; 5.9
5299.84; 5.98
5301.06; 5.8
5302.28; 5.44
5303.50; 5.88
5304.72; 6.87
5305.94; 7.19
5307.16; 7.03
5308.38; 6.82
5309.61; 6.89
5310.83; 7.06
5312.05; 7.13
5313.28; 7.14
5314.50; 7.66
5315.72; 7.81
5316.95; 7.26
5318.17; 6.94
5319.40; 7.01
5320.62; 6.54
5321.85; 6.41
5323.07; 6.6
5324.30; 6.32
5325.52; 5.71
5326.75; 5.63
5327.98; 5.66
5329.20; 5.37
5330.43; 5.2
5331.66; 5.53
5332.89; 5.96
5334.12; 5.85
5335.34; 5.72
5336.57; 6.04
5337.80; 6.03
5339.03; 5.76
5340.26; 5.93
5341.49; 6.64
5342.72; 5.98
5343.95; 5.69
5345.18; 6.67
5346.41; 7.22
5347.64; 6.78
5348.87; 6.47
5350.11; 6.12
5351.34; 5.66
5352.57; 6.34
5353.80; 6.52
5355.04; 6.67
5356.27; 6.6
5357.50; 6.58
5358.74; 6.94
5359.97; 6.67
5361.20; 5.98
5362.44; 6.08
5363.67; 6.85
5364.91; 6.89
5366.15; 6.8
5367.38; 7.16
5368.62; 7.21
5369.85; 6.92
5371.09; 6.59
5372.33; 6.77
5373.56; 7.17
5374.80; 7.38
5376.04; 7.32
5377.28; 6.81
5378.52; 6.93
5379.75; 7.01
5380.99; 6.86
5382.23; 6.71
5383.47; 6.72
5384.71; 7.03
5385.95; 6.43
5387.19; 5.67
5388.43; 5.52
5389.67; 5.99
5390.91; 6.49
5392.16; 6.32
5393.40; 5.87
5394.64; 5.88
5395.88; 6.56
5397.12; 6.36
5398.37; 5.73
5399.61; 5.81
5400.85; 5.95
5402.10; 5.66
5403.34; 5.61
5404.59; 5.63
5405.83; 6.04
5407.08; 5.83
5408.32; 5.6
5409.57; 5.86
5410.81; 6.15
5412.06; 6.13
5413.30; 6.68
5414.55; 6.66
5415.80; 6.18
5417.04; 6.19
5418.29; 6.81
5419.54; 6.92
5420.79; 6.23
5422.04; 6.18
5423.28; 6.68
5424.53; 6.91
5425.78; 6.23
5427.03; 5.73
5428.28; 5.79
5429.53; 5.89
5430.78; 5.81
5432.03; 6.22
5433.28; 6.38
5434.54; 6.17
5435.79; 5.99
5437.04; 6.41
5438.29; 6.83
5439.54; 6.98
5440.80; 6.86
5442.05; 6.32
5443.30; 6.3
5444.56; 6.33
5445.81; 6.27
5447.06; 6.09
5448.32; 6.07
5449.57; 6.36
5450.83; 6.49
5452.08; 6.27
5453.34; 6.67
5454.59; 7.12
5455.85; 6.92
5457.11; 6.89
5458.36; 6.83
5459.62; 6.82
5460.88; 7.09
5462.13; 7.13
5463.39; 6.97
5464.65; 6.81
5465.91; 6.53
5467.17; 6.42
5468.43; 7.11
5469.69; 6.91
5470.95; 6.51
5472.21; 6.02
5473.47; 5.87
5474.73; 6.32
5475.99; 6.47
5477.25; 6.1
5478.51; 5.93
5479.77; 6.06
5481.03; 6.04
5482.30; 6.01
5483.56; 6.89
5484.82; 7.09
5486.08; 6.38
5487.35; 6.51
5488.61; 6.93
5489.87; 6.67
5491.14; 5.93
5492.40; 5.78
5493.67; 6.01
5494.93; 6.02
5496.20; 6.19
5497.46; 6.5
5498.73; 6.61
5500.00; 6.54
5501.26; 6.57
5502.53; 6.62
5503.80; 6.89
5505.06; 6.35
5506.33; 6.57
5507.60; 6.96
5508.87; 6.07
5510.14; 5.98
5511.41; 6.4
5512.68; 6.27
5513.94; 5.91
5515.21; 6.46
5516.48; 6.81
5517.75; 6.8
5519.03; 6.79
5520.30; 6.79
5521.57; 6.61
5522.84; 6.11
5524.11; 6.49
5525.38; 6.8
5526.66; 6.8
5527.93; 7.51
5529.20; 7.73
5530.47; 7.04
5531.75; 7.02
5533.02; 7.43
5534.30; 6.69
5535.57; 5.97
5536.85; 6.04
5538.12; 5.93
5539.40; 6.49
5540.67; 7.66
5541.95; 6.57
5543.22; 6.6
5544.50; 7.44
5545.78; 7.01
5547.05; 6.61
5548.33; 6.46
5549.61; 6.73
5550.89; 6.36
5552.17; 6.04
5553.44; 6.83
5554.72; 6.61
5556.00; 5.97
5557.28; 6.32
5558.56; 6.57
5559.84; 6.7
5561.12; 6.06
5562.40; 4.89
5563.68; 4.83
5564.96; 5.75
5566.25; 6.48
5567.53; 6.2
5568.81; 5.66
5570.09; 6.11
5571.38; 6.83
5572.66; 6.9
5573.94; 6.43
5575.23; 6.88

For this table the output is -1.19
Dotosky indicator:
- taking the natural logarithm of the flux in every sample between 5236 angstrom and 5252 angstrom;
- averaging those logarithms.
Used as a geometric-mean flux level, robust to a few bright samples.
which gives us 1.76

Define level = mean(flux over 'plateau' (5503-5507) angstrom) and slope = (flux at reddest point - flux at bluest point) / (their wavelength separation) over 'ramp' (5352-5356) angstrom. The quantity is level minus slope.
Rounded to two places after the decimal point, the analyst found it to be 6.47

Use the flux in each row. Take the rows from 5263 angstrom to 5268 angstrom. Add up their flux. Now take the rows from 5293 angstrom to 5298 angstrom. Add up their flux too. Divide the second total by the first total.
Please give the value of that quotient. 1.2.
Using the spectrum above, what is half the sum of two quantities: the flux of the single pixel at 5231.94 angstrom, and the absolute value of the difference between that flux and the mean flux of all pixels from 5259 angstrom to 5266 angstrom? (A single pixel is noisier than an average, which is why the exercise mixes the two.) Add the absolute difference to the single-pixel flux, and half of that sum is 3.5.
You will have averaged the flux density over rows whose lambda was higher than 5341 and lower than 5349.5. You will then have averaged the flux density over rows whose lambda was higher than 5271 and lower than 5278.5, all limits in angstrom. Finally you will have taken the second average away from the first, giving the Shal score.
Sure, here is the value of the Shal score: 1.0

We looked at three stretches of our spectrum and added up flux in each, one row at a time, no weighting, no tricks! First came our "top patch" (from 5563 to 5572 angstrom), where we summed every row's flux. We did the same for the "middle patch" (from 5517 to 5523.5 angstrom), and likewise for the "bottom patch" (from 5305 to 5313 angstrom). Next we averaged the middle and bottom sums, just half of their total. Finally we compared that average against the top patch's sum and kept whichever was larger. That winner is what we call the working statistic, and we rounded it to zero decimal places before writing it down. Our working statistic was 42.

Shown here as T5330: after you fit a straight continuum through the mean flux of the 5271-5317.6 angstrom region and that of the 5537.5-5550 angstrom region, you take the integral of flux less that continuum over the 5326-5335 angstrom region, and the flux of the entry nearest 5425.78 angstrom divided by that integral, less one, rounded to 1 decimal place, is -1.8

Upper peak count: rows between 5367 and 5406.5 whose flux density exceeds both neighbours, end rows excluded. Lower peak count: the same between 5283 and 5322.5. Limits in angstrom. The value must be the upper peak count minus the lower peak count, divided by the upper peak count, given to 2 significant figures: -0.14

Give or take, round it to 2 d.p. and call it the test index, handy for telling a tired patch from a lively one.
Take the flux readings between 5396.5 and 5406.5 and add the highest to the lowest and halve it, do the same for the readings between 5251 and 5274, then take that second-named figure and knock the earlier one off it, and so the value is -0.51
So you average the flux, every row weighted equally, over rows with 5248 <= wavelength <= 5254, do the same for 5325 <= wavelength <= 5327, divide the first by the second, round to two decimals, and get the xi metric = 0.99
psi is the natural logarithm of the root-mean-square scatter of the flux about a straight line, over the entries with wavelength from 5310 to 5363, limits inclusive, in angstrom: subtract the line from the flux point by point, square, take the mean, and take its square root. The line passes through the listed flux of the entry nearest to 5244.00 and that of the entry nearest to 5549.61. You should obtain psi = -0.2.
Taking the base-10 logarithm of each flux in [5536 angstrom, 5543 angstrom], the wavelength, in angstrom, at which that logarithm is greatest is 5540.67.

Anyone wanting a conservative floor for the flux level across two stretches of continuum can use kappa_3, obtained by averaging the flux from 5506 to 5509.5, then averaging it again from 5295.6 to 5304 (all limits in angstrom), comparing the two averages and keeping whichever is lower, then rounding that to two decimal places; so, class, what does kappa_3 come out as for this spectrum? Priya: 5.90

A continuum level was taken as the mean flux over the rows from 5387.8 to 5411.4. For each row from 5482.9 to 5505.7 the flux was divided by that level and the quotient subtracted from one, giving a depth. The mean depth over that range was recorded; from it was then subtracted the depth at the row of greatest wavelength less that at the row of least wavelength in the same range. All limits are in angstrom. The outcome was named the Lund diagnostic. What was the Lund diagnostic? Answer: -0.18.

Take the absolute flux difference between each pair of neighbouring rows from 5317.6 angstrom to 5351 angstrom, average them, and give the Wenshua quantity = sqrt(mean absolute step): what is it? 0.57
